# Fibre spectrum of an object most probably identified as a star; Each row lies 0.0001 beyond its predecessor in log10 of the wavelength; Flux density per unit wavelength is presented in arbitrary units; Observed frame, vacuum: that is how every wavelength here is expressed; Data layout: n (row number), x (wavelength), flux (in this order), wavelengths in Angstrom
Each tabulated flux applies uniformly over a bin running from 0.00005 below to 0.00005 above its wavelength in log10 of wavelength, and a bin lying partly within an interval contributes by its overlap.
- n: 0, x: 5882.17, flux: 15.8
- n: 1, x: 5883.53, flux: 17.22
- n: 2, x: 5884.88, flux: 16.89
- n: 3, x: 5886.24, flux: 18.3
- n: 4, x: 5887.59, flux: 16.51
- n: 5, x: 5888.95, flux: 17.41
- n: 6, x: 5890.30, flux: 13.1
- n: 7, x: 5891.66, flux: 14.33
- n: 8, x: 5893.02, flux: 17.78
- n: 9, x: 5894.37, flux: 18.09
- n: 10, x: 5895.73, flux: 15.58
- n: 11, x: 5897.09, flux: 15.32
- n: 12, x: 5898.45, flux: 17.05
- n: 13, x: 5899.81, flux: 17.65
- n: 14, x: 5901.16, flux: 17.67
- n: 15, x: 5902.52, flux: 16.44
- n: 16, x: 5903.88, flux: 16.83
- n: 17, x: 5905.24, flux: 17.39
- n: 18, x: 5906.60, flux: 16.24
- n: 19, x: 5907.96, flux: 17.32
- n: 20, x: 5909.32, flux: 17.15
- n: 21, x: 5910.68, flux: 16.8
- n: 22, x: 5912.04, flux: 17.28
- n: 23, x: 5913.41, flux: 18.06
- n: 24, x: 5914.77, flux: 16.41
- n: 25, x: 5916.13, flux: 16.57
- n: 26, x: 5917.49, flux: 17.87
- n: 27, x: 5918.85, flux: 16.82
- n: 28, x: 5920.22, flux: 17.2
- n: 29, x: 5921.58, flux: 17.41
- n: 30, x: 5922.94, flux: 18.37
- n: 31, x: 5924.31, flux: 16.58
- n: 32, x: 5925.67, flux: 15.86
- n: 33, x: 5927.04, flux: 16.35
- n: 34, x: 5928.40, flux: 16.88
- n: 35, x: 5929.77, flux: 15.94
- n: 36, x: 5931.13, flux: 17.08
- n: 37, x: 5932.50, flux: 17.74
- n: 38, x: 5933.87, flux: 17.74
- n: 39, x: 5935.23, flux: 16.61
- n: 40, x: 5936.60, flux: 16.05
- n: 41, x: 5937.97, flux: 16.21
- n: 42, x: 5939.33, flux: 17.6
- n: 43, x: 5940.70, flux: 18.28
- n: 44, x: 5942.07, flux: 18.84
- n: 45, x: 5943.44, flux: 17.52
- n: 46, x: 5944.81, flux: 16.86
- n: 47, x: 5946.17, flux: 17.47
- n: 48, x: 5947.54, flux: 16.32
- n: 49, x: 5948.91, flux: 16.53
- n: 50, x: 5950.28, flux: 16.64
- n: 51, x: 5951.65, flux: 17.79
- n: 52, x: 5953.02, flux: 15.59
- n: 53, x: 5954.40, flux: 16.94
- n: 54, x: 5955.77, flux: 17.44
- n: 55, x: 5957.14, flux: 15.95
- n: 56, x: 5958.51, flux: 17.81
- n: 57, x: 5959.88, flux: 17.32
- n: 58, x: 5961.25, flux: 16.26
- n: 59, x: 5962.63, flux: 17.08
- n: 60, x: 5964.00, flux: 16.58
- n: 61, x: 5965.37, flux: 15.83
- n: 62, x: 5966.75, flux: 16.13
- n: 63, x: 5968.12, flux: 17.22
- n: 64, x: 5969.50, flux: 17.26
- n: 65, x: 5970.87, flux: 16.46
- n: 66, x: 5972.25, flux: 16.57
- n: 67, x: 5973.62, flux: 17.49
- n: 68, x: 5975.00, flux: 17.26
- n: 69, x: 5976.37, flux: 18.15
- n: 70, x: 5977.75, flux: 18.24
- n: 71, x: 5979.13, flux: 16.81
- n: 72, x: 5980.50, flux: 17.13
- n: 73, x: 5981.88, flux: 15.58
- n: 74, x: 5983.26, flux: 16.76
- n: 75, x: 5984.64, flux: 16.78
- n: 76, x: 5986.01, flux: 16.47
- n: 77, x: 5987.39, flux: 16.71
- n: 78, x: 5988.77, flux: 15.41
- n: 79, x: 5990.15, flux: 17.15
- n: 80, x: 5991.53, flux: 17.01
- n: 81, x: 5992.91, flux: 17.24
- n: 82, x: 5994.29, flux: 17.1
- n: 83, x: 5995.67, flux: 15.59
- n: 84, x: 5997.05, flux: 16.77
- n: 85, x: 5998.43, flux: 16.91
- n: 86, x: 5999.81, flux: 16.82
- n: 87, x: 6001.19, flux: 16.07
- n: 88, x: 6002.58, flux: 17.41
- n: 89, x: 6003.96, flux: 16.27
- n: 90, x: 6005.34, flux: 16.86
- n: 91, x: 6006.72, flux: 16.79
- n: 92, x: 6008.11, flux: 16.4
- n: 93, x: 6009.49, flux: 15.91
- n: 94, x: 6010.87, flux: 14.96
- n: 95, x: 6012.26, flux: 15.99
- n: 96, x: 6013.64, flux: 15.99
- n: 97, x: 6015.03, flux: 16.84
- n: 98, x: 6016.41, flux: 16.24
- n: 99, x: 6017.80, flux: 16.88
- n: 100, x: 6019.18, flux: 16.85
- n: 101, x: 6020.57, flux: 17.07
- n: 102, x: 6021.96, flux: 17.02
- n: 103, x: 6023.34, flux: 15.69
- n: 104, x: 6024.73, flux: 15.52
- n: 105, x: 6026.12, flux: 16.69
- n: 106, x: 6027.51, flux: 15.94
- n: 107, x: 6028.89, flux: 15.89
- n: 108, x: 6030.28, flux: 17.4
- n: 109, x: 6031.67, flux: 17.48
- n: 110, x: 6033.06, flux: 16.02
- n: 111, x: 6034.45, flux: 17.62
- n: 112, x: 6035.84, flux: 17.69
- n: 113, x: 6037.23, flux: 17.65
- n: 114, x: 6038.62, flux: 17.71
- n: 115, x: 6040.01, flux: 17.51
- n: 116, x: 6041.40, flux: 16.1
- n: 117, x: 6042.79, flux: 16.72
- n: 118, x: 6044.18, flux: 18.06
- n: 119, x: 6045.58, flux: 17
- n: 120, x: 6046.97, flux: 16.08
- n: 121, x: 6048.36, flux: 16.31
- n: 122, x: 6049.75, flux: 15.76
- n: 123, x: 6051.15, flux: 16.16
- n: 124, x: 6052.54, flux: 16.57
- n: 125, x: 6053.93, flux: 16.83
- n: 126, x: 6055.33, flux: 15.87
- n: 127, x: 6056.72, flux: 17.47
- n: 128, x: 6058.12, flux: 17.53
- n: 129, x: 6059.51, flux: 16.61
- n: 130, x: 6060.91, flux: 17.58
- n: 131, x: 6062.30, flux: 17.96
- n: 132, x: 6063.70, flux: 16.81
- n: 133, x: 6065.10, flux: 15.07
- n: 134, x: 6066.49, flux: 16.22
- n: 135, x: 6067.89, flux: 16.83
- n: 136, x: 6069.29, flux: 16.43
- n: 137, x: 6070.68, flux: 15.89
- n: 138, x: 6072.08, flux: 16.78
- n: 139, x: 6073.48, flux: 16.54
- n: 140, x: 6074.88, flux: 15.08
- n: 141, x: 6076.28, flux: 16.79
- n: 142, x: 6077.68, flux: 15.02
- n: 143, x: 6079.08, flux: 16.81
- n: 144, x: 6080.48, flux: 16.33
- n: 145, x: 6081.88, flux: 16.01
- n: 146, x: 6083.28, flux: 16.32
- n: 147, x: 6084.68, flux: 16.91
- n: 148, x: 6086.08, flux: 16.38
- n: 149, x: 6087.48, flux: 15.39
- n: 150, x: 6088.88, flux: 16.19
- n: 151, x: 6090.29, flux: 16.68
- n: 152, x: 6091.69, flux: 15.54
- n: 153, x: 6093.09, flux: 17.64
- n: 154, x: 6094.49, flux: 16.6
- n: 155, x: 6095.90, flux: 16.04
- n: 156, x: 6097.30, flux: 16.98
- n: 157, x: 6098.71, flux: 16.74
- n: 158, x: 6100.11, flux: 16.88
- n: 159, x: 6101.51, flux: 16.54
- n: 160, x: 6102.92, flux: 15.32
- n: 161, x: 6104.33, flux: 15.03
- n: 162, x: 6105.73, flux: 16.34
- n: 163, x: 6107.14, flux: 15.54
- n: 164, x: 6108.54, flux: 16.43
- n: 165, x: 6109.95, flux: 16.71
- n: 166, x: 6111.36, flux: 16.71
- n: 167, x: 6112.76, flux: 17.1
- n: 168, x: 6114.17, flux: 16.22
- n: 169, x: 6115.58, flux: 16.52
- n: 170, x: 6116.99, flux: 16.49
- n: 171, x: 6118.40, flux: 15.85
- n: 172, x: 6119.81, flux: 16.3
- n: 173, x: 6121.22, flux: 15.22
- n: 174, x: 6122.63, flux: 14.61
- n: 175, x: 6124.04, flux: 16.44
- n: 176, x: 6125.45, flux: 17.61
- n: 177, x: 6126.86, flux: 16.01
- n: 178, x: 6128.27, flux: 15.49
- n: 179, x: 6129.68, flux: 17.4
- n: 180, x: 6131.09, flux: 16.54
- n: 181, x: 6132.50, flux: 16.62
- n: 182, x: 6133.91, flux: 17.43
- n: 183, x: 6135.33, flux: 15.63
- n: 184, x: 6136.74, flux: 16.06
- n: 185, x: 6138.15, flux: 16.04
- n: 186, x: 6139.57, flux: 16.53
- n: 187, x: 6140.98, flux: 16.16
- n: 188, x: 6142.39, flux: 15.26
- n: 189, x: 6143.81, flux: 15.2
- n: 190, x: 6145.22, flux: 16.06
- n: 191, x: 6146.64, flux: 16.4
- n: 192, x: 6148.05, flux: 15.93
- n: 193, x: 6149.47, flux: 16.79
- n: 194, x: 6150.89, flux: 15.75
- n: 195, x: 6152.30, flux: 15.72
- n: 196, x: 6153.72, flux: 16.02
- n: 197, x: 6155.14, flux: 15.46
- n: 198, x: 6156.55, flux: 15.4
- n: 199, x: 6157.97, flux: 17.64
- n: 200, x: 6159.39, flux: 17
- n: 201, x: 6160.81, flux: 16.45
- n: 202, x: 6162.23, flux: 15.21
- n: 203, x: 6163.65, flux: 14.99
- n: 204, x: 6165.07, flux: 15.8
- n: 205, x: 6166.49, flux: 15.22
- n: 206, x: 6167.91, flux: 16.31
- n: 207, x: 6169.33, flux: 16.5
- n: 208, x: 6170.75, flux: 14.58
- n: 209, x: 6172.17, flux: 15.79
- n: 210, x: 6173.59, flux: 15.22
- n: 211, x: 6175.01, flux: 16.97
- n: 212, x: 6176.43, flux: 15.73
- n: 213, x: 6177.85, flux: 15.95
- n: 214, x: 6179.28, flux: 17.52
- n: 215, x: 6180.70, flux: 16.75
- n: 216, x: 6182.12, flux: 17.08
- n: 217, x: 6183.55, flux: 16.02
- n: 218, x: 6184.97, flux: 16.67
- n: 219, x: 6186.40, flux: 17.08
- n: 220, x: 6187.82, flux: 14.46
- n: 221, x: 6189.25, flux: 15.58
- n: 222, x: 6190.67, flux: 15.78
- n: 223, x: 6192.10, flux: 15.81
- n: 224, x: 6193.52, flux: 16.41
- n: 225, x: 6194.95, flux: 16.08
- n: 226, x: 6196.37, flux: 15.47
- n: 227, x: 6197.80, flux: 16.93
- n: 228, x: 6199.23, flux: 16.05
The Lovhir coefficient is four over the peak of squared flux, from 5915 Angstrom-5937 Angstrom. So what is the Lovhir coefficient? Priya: 0.0119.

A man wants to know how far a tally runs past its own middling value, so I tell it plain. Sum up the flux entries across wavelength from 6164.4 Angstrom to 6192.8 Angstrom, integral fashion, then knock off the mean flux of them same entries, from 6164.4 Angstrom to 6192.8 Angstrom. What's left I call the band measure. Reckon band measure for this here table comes 440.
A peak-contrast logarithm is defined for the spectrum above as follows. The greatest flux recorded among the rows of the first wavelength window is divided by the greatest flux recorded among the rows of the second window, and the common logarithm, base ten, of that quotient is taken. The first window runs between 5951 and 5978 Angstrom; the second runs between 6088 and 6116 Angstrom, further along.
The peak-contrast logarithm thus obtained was 0.015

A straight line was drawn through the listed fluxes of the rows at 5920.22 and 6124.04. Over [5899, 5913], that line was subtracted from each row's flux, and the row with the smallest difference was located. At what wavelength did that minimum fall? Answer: 5906.60 Angstrom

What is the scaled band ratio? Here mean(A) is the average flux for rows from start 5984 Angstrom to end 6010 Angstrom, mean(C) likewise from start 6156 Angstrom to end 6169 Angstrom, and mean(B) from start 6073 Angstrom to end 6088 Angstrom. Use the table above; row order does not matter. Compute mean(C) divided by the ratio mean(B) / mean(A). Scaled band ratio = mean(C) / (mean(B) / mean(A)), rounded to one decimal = 16.5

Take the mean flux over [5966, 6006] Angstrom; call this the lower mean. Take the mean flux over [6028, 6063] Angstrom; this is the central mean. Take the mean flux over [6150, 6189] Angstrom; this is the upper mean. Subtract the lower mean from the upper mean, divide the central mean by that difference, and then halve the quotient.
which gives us -11.0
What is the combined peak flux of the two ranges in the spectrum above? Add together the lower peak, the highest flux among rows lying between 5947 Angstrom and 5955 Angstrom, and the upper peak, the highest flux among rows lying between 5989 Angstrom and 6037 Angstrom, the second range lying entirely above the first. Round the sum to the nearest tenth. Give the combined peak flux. 35.5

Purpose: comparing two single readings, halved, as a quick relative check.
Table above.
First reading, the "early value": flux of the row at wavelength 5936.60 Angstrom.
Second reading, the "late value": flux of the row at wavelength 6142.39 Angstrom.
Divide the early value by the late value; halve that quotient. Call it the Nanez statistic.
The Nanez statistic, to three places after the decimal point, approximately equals 0.526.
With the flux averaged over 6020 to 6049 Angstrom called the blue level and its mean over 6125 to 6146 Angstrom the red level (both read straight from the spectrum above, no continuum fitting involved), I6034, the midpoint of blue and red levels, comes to 16.54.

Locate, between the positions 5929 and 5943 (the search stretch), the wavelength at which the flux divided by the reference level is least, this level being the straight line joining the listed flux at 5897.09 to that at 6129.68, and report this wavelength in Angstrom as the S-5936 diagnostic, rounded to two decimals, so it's 5929.77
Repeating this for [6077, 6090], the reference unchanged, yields 6077.68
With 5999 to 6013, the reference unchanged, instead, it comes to 6010.87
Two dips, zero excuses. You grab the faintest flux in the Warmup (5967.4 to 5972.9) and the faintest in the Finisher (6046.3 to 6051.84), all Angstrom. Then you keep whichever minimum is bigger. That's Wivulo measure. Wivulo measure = 16.5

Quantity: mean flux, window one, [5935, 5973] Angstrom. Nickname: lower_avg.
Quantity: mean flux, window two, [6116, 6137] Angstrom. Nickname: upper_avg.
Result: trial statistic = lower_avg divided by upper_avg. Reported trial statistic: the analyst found 1.040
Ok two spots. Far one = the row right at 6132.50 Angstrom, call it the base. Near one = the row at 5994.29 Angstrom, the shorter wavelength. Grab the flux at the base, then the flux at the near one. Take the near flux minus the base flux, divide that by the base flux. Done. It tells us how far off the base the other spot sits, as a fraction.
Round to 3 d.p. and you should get 0.029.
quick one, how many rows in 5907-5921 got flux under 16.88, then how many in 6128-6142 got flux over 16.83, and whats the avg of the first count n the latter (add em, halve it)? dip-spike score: 3.0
